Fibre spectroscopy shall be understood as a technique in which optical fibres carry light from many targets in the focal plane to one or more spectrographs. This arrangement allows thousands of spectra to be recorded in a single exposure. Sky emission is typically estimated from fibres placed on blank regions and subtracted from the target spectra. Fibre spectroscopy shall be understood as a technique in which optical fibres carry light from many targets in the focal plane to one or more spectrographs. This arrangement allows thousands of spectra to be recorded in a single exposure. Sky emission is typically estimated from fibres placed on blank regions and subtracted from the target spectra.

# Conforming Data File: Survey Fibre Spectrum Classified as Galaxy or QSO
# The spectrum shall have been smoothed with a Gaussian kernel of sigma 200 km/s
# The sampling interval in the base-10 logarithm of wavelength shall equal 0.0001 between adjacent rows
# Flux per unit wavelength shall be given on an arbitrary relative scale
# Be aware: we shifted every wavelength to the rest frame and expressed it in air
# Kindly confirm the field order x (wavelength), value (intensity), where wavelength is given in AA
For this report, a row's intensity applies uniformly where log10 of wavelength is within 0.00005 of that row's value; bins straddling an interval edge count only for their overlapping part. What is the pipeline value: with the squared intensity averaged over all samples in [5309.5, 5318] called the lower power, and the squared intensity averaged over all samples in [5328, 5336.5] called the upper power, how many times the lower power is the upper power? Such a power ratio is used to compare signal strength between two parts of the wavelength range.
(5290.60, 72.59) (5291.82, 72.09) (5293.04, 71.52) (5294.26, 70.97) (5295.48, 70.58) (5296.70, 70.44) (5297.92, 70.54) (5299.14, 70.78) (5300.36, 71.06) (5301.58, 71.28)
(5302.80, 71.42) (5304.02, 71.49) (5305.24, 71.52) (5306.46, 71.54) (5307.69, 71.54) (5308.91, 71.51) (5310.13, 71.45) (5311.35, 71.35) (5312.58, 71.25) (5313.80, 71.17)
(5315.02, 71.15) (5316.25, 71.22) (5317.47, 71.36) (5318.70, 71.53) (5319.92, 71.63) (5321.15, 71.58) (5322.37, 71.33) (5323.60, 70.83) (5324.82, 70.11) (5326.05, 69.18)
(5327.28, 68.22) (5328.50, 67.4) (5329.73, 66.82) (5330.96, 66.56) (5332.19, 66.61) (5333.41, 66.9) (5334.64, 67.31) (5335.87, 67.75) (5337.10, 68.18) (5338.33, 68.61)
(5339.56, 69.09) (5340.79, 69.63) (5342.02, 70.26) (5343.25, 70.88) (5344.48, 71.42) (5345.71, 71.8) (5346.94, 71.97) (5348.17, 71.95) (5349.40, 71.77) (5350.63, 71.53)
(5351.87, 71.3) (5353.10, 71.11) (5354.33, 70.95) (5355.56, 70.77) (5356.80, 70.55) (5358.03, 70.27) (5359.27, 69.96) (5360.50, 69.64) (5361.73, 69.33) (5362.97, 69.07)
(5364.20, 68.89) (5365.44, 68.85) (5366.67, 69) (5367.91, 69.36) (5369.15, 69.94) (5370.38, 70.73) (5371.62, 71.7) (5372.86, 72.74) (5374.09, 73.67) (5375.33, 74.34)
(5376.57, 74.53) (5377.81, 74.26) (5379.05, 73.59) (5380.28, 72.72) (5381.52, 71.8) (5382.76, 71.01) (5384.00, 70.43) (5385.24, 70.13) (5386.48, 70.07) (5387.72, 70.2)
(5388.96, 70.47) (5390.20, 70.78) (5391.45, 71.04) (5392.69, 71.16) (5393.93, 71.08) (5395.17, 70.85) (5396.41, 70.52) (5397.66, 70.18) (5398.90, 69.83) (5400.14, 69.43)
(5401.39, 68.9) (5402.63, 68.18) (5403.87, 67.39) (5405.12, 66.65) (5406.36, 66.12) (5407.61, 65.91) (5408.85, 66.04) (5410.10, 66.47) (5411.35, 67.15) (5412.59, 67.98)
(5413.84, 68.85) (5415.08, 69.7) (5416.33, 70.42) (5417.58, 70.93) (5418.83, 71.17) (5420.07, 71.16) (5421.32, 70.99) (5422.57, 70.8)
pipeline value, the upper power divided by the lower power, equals 0.88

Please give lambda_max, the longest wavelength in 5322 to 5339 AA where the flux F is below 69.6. 5338.33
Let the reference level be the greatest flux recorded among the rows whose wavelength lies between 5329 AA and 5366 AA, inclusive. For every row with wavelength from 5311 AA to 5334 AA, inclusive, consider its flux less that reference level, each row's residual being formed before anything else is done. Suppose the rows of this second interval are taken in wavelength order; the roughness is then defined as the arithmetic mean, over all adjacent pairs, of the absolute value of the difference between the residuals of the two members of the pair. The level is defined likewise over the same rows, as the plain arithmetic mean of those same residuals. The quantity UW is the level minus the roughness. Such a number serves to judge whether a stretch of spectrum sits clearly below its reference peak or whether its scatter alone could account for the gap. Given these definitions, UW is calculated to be -2.5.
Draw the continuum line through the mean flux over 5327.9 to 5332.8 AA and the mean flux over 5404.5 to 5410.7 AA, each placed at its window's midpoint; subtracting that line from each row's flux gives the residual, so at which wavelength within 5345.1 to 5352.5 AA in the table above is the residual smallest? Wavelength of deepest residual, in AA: 5351.87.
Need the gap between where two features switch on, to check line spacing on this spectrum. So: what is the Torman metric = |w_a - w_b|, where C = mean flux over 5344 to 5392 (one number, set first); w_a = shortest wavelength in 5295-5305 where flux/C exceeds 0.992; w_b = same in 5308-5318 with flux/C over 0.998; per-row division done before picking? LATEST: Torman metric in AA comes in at 13.4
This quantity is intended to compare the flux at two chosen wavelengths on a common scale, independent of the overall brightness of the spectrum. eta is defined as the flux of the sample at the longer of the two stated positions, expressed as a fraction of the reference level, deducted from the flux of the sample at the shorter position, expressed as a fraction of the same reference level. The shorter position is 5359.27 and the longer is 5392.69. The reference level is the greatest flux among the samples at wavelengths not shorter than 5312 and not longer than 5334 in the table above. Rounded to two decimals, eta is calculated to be -0.02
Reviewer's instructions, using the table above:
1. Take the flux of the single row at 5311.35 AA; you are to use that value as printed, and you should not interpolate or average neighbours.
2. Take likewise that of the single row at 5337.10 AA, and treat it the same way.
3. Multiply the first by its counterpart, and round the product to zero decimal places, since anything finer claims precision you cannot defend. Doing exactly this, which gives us 4865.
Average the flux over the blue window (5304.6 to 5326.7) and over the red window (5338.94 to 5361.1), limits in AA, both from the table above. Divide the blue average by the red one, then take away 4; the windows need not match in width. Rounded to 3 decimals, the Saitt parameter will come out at -2.995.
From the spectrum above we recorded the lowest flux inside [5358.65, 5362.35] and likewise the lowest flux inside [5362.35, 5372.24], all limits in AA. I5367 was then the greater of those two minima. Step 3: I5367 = 69.3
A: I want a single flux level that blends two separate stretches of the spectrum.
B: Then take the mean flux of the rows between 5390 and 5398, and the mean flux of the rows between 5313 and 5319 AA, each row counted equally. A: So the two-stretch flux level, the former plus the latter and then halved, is 71.0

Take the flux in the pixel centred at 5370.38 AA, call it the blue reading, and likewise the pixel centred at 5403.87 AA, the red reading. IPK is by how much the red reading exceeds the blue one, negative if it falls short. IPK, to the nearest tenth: -3.3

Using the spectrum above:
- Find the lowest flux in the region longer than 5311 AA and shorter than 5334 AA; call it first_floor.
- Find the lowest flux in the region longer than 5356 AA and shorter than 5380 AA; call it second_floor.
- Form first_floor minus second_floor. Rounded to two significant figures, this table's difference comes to -2.3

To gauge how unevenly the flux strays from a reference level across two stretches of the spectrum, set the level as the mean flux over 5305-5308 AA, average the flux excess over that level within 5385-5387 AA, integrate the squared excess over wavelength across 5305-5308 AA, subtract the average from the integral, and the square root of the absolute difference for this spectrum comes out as 1.2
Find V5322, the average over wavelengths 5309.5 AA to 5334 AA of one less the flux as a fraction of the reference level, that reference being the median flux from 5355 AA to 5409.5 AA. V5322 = 0.005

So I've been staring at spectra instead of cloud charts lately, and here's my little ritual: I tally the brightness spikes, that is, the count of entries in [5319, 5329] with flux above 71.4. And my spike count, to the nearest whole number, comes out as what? 2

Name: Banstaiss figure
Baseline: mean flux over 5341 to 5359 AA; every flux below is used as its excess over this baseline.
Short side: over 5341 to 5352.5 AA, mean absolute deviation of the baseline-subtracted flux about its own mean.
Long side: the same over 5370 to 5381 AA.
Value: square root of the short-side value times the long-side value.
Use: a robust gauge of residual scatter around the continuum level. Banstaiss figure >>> 0.66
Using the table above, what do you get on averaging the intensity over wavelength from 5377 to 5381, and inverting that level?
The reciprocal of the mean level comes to 0.0136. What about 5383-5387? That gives 0.0142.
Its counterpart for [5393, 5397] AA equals 0.0141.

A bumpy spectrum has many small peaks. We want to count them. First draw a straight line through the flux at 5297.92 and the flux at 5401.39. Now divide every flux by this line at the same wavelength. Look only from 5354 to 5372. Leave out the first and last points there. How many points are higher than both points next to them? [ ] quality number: 0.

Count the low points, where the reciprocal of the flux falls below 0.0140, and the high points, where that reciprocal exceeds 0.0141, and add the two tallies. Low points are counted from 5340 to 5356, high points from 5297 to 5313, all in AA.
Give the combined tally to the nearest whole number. 7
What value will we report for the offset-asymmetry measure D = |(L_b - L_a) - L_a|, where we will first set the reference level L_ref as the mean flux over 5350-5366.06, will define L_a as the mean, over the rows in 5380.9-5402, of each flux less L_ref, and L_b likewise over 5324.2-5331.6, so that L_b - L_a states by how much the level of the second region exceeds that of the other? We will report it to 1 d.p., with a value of 2.7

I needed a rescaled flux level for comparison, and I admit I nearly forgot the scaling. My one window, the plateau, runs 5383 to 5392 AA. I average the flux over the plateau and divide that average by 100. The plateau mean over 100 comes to 0.704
